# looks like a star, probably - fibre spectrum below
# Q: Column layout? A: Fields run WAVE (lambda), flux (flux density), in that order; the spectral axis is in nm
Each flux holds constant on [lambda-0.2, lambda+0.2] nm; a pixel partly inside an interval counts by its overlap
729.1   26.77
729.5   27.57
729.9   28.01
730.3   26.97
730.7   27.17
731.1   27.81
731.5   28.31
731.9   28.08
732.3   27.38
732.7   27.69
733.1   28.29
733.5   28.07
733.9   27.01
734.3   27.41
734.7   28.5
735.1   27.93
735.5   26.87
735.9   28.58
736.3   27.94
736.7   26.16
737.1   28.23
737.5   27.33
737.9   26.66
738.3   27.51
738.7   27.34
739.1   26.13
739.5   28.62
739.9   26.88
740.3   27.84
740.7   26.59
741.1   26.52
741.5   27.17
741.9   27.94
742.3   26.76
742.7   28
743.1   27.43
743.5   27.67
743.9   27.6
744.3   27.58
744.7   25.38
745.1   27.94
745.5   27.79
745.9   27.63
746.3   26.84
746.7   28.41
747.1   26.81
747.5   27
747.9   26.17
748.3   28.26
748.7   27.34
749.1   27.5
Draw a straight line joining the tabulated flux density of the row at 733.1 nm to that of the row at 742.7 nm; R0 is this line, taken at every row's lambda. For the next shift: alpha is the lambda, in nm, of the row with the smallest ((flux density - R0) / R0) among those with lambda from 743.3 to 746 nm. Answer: 744.7 nm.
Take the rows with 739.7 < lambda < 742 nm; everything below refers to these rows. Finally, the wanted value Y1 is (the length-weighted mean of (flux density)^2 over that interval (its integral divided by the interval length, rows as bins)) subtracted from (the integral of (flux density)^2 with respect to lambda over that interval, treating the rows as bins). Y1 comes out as 957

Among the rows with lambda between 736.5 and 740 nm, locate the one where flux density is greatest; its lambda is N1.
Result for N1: 739.5 nm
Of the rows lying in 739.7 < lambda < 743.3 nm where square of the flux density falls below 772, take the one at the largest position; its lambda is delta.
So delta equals 743.1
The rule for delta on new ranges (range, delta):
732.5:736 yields 735.5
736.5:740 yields 739.9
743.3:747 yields 746.3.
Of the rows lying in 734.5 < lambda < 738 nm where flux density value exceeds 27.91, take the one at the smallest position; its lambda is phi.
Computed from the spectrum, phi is 734.7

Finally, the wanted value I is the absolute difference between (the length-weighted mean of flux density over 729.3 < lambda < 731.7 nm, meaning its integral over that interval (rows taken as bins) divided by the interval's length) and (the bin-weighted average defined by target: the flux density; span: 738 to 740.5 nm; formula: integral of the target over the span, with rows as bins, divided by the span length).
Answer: 0.28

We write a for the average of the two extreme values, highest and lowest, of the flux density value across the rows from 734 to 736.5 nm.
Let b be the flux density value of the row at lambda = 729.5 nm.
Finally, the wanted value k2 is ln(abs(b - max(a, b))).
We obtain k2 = -1.9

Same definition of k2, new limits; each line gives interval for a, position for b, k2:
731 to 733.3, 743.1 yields -0.9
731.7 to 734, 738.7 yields -1.2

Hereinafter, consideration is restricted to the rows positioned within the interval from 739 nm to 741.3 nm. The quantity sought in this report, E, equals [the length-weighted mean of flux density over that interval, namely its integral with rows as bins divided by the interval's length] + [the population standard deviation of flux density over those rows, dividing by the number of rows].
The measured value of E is 28.0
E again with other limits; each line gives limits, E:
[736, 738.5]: 28.1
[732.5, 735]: 28.3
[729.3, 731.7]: 28.1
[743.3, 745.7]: 28.2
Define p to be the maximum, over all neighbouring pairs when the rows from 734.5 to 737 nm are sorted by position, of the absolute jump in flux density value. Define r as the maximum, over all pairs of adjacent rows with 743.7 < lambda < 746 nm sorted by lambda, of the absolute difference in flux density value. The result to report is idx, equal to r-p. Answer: 0.8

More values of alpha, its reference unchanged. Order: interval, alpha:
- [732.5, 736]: 735.5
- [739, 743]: 739.1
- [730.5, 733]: 730.7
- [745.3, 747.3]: 747.1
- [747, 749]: 747.9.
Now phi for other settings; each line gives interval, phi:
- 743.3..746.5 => 745.1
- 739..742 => 739.5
